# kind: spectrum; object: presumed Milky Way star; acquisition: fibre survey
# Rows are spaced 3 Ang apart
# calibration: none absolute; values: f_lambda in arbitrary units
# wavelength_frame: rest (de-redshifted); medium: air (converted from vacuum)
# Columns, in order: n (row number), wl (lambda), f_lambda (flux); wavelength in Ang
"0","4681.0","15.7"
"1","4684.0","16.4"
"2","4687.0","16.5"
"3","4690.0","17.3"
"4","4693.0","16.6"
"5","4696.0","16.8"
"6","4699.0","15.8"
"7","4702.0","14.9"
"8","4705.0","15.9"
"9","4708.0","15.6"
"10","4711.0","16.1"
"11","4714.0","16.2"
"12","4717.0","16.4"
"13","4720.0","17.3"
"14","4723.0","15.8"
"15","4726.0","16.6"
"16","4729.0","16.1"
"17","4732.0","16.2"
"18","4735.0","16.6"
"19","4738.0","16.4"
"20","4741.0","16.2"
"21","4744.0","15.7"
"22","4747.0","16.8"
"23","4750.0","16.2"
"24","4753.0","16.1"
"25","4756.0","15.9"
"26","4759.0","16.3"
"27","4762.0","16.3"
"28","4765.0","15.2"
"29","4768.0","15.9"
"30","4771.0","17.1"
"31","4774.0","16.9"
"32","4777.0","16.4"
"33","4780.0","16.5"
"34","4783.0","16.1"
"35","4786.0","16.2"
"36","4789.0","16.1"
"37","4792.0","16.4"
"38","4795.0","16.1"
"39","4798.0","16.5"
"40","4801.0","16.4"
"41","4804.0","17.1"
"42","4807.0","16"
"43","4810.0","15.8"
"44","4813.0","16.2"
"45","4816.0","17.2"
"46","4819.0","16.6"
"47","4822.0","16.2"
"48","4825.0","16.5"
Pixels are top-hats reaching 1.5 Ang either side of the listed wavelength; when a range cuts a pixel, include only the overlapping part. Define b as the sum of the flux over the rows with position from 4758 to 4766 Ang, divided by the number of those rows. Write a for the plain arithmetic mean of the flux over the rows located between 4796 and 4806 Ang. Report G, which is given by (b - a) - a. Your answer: -17.4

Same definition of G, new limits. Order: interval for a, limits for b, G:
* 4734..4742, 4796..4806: -16.1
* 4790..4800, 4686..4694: -15.9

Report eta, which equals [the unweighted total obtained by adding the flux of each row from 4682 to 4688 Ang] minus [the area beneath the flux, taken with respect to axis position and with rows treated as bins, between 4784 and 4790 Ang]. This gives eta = -64.0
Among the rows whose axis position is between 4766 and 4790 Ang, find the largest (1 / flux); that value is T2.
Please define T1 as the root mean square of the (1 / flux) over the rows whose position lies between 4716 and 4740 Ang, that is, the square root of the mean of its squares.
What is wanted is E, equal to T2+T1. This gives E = 0.124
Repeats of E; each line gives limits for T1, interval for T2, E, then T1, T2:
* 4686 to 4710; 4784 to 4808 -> 0.125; 0.0620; 0.0625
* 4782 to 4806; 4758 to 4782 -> 0.127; 0.0611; 0.0658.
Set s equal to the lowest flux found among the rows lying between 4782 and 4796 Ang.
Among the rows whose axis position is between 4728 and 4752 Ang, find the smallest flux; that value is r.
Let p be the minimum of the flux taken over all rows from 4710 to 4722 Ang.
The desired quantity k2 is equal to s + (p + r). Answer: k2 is 47.9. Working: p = 16.1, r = 15.7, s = 16.1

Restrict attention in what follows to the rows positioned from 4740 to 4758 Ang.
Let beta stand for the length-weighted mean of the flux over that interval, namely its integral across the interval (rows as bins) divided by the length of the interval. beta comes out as 16.2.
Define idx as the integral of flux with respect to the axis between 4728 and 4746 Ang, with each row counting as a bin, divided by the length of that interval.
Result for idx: 16.2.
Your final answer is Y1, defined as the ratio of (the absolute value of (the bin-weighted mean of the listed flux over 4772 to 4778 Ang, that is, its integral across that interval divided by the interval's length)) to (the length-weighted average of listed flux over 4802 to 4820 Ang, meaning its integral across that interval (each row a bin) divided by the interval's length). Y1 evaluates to 1.01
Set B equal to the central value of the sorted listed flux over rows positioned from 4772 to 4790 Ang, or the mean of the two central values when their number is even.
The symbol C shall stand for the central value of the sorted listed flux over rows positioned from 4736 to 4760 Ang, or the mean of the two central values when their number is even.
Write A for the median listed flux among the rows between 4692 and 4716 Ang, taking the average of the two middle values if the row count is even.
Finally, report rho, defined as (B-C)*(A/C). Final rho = 0.1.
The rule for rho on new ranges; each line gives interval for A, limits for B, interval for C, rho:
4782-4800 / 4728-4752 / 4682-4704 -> -0.3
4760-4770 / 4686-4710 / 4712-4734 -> 0.0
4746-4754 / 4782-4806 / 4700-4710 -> 0.7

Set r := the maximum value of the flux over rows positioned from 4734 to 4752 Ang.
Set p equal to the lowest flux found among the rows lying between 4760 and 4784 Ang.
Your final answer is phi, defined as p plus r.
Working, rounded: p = 15.2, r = 16.8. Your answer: 32.0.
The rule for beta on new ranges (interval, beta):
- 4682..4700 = 16.6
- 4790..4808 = 16.4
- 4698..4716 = 15.8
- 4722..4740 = 16.3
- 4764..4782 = 16.4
